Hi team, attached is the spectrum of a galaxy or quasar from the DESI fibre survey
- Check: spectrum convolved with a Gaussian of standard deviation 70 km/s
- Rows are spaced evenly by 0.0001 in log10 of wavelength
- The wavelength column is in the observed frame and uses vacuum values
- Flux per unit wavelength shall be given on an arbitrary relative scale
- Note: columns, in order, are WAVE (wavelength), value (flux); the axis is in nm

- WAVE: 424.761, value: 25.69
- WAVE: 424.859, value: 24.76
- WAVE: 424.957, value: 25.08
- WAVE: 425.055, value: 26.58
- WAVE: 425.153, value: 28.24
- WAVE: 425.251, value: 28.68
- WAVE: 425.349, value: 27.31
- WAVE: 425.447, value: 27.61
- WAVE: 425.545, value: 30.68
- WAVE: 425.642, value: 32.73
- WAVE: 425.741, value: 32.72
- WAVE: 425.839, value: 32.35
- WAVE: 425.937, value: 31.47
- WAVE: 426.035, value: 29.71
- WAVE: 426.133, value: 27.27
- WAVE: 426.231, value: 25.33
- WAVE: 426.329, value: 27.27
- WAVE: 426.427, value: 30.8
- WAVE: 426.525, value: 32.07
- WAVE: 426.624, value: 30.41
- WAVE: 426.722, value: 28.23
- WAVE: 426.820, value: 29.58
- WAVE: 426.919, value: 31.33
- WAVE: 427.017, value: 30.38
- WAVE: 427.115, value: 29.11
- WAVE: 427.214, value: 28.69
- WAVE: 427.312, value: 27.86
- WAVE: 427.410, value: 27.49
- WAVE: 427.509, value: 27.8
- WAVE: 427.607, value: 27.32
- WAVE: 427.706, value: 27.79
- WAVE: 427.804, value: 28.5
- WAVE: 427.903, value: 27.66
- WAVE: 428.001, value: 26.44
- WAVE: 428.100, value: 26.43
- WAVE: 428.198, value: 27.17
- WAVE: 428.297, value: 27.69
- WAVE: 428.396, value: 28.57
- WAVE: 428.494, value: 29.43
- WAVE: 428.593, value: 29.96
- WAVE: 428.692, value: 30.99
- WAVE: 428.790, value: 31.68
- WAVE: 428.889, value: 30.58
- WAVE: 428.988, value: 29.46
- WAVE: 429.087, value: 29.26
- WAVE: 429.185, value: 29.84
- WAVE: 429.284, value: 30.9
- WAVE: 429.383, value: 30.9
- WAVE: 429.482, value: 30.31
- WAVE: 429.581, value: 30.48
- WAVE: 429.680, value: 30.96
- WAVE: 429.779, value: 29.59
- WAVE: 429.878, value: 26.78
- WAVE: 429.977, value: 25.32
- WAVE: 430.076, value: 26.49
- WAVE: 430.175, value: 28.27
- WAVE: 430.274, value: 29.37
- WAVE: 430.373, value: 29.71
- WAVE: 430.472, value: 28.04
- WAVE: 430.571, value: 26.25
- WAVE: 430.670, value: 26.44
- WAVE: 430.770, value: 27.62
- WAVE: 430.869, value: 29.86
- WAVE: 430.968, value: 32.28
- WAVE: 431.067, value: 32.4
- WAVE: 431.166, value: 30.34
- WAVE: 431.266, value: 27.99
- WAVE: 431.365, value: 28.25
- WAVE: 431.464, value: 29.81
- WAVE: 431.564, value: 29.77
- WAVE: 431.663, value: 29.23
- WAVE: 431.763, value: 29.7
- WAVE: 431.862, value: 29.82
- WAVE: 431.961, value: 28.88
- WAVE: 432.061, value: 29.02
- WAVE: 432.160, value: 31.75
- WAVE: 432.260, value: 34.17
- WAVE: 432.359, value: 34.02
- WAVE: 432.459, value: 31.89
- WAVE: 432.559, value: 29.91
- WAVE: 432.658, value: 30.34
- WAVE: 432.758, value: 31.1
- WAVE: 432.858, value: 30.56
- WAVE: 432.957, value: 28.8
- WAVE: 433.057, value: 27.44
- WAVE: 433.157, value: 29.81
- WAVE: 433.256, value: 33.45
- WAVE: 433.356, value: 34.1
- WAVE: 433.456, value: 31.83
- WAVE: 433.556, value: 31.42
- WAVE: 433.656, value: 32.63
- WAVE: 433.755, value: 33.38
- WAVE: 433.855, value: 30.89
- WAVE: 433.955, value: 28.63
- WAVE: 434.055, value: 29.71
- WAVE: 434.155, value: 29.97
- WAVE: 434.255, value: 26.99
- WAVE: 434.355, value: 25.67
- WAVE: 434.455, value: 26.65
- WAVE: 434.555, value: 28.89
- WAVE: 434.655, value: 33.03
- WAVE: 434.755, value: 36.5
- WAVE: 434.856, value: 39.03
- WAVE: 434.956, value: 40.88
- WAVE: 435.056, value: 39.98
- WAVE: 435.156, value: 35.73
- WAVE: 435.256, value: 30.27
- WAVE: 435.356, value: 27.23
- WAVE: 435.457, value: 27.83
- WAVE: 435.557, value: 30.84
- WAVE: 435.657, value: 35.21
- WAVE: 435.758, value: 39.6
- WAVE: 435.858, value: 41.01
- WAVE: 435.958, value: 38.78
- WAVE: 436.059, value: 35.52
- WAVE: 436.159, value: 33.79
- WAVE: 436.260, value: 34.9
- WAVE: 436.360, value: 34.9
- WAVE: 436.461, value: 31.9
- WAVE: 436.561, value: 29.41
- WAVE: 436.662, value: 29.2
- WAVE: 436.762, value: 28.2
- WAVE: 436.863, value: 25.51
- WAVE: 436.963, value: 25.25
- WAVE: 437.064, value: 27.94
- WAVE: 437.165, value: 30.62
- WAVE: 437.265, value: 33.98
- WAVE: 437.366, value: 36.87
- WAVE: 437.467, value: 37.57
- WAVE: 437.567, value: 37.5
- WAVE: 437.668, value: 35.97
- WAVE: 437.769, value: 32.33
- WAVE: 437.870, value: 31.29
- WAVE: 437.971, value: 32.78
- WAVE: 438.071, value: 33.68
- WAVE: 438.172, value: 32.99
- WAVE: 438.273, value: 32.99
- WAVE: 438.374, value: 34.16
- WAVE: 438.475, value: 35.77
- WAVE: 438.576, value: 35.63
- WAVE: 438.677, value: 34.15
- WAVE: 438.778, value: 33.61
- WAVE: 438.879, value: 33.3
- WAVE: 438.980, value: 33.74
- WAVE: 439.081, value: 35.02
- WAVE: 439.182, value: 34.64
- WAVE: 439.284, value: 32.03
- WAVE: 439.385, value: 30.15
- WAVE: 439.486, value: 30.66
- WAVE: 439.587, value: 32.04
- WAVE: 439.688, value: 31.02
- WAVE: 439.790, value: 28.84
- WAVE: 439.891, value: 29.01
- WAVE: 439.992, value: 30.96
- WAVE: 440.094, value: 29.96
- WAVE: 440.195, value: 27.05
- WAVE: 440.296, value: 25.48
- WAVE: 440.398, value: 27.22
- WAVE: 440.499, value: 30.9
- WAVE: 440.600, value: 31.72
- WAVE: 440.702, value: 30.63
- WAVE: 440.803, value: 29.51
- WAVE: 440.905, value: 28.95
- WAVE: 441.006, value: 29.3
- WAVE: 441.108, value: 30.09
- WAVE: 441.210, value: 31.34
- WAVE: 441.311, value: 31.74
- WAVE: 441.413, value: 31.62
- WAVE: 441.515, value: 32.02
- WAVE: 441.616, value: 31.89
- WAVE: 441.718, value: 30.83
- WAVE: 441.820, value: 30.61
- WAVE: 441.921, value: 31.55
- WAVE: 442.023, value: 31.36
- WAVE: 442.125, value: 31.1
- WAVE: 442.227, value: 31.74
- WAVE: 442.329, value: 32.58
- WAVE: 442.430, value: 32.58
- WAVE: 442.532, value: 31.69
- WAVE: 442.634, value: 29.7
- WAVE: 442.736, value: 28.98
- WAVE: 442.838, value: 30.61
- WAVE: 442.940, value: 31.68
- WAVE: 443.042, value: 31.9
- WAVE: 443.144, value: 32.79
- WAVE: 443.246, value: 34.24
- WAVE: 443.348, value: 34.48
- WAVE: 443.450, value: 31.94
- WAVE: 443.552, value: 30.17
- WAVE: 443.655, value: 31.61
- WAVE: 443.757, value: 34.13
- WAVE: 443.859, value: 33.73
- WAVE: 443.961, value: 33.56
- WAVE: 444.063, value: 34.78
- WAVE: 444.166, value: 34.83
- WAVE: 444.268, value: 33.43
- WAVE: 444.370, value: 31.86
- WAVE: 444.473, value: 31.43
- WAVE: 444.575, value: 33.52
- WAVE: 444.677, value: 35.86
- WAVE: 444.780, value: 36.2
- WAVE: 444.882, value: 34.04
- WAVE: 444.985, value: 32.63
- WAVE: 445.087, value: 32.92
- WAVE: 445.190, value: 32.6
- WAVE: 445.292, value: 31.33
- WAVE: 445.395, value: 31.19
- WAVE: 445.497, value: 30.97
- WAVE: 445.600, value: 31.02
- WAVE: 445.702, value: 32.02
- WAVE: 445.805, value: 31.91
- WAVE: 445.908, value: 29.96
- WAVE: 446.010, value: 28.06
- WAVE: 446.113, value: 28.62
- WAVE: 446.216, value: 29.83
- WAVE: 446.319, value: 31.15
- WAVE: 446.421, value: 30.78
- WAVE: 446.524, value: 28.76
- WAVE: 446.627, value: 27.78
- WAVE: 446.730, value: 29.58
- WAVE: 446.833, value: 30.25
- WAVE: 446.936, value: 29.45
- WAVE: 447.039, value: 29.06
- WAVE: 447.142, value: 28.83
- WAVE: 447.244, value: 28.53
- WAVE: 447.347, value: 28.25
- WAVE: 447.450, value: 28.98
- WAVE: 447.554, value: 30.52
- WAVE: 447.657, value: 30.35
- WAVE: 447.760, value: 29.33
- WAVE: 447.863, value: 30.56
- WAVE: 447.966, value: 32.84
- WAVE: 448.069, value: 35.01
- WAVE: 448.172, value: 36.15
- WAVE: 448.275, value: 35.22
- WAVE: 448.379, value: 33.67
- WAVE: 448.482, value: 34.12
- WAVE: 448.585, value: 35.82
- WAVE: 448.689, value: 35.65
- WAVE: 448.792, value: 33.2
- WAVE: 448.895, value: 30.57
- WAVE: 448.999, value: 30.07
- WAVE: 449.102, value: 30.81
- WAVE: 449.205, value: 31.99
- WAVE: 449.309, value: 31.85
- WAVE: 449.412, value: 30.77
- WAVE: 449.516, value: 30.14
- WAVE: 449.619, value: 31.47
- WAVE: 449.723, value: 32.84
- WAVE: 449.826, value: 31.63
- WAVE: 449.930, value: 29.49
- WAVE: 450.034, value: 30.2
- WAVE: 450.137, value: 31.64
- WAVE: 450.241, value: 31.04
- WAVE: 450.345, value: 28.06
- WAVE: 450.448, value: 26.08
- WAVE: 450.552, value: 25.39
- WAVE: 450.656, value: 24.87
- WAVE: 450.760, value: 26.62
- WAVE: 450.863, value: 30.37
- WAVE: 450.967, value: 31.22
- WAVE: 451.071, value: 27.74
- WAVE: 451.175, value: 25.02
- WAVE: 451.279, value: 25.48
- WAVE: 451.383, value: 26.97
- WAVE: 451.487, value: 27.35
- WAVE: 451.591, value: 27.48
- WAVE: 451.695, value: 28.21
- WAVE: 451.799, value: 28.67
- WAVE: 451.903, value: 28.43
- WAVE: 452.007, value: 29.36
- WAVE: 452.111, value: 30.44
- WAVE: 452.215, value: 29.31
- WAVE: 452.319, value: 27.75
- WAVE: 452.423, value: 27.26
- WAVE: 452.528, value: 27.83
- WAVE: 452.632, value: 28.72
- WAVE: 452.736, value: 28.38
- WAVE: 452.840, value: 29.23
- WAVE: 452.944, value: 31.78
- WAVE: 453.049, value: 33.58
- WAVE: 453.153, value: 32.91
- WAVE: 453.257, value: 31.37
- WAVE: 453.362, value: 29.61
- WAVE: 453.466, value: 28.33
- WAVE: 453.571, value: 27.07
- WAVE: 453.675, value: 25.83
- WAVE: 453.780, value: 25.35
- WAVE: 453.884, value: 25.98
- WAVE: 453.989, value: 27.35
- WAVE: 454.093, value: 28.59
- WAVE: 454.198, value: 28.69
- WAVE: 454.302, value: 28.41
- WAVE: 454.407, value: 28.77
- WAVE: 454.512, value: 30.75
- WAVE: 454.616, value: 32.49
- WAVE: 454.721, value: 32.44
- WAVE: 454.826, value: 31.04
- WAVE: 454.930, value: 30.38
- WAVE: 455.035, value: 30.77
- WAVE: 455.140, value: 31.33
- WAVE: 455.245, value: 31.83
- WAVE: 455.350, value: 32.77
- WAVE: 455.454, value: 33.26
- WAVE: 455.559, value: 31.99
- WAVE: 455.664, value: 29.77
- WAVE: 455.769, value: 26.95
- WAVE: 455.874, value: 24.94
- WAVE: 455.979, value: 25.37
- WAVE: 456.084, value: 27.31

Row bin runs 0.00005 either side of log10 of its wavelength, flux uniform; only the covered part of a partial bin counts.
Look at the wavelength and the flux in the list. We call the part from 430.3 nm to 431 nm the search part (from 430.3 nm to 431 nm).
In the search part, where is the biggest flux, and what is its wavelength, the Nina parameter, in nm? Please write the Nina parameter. 430.968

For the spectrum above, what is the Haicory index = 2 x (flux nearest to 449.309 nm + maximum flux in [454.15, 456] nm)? 130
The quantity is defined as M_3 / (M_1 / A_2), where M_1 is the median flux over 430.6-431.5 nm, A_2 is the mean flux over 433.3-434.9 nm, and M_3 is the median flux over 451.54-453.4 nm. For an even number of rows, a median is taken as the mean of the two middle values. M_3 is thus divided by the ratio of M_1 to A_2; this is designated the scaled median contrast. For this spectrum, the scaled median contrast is 30.3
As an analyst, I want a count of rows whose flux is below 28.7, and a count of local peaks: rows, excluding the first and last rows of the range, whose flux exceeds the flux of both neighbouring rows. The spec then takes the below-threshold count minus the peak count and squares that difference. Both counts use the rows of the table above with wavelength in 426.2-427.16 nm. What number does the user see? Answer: 1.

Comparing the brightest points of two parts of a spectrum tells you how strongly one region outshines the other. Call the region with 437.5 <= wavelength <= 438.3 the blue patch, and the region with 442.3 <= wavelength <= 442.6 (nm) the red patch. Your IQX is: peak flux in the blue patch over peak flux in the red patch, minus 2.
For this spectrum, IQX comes -0.85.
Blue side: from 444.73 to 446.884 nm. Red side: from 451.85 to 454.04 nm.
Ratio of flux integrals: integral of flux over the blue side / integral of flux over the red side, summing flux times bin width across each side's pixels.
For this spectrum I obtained 1.06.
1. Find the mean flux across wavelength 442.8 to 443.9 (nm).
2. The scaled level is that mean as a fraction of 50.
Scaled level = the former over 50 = 0.650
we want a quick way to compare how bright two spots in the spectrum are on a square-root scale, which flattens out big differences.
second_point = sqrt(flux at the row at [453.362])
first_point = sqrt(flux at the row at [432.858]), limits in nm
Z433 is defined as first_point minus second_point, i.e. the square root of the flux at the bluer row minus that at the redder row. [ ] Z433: 0.09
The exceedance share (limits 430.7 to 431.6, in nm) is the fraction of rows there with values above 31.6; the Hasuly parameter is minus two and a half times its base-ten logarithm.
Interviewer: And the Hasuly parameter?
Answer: 1.6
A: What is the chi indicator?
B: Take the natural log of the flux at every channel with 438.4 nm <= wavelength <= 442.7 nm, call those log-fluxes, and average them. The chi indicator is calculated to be 3.441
